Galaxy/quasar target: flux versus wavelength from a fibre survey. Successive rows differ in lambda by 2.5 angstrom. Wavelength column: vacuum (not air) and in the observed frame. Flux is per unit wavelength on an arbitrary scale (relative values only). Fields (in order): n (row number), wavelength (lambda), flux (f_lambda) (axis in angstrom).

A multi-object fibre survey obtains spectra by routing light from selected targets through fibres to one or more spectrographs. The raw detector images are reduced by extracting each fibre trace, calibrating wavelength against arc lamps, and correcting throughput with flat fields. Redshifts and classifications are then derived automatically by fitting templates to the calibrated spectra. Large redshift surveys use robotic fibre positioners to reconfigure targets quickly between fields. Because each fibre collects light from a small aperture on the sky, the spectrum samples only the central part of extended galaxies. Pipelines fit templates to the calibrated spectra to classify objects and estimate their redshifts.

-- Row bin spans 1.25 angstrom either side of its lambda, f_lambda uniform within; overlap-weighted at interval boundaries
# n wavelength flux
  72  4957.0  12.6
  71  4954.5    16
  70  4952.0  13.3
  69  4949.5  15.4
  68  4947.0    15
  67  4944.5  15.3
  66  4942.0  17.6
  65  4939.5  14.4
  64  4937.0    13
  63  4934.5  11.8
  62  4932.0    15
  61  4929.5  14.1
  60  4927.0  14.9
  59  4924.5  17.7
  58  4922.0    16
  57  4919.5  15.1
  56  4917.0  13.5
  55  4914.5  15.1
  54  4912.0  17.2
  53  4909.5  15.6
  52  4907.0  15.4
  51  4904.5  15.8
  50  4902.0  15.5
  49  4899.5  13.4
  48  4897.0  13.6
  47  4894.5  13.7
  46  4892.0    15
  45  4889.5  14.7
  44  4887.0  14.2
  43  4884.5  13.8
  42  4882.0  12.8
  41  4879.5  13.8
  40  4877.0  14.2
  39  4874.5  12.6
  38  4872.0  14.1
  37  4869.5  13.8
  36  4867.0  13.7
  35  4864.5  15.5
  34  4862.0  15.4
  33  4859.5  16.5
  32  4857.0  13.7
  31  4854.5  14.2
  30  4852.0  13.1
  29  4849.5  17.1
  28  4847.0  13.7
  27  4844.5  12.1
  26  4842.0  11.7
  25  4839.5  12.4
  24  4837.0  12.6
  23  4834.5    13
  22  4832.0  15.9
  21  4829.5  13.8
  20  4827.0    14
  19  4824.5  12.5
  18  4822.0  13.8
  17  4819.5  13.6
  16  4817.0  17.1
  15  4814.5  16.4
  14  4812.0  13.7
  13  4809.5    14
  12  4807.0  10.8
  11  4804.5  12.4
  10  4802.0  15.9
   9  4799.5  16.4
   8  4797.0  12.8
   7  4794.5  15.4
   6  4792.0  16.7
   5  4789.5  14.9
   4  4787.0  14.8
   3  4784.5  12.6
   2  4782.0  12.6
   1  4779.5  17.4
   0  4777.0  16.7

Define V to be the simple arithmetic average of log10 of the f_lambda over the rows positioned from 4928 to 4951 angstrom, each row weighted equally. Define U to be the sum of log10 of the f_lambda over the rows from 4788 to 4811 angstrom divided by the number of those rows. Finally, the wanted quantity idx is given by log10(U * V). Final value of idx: 0.127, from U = 1.15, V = 1.163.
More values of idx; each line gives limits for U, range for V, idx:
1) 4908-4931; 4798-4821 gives 0.138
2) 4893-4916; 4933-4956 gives 0.136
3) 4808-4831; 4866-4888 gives 0.117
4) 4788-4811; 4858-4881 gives 0.125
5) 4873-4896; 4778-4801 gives 0.125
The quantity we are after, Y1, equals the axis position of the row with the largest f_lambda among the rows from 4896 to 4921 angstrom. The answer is 4912.0 angstrom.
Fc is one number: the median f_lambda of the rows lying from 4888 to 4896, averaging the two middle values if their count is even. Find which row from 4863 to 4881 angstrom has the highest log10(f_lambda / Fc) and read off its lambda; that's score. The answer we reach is 4864.5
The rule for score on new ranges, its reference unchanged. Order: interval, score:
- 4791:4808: 4792.0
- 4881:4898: 4892.0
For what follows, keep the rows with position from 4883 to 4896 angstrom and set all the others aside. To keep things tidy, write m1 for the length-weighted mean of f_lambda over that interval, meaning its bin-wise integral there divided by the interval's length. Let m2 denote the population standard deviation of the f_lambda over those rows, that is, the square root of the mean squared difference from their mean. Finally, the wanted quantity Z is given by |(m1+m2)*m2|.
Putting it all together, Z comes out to 7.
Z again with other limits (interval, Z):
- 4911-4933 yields 21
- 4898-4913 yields 18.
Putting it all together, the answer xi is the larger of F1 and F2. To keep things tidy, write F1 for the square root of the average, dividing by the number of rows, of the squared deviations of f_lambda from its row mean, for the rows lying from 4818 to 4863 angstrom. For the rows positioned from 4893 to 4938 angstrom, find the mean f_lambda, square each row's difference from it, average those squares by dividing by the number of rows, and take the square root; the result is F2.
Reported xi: 1.47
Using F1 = 1.47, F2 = 1.44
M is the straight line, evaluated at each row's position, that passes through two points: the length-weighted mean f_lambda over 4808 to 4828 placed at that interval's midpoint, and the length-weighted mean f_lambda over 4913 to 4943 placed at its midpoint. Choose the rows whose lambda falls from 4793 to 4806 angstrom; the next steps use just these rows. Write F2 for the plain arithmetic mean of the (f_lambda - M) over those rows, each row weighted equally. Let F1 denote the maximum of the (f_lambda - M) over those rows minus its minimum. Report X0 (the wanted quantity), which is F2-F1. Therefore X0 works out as -3.71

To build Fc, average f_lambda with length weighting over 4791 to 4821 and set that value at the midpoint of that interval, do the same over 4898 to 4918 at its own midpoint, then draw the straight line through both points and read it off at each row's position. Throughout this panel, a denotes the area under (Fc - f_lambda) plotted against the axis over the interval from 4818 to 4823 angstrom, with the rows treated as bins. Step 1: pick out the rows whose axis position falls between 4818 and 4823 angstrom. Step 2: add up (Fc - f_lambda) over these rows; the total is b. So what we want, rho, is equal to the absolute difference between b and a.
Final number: 2.1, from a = 4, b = 2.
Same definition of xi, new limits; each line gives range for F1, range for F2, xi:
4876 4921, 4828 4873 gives 1.48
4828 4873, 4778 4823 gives 1.84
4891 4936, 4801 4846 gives 1.67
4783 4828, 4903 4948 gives 1.70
